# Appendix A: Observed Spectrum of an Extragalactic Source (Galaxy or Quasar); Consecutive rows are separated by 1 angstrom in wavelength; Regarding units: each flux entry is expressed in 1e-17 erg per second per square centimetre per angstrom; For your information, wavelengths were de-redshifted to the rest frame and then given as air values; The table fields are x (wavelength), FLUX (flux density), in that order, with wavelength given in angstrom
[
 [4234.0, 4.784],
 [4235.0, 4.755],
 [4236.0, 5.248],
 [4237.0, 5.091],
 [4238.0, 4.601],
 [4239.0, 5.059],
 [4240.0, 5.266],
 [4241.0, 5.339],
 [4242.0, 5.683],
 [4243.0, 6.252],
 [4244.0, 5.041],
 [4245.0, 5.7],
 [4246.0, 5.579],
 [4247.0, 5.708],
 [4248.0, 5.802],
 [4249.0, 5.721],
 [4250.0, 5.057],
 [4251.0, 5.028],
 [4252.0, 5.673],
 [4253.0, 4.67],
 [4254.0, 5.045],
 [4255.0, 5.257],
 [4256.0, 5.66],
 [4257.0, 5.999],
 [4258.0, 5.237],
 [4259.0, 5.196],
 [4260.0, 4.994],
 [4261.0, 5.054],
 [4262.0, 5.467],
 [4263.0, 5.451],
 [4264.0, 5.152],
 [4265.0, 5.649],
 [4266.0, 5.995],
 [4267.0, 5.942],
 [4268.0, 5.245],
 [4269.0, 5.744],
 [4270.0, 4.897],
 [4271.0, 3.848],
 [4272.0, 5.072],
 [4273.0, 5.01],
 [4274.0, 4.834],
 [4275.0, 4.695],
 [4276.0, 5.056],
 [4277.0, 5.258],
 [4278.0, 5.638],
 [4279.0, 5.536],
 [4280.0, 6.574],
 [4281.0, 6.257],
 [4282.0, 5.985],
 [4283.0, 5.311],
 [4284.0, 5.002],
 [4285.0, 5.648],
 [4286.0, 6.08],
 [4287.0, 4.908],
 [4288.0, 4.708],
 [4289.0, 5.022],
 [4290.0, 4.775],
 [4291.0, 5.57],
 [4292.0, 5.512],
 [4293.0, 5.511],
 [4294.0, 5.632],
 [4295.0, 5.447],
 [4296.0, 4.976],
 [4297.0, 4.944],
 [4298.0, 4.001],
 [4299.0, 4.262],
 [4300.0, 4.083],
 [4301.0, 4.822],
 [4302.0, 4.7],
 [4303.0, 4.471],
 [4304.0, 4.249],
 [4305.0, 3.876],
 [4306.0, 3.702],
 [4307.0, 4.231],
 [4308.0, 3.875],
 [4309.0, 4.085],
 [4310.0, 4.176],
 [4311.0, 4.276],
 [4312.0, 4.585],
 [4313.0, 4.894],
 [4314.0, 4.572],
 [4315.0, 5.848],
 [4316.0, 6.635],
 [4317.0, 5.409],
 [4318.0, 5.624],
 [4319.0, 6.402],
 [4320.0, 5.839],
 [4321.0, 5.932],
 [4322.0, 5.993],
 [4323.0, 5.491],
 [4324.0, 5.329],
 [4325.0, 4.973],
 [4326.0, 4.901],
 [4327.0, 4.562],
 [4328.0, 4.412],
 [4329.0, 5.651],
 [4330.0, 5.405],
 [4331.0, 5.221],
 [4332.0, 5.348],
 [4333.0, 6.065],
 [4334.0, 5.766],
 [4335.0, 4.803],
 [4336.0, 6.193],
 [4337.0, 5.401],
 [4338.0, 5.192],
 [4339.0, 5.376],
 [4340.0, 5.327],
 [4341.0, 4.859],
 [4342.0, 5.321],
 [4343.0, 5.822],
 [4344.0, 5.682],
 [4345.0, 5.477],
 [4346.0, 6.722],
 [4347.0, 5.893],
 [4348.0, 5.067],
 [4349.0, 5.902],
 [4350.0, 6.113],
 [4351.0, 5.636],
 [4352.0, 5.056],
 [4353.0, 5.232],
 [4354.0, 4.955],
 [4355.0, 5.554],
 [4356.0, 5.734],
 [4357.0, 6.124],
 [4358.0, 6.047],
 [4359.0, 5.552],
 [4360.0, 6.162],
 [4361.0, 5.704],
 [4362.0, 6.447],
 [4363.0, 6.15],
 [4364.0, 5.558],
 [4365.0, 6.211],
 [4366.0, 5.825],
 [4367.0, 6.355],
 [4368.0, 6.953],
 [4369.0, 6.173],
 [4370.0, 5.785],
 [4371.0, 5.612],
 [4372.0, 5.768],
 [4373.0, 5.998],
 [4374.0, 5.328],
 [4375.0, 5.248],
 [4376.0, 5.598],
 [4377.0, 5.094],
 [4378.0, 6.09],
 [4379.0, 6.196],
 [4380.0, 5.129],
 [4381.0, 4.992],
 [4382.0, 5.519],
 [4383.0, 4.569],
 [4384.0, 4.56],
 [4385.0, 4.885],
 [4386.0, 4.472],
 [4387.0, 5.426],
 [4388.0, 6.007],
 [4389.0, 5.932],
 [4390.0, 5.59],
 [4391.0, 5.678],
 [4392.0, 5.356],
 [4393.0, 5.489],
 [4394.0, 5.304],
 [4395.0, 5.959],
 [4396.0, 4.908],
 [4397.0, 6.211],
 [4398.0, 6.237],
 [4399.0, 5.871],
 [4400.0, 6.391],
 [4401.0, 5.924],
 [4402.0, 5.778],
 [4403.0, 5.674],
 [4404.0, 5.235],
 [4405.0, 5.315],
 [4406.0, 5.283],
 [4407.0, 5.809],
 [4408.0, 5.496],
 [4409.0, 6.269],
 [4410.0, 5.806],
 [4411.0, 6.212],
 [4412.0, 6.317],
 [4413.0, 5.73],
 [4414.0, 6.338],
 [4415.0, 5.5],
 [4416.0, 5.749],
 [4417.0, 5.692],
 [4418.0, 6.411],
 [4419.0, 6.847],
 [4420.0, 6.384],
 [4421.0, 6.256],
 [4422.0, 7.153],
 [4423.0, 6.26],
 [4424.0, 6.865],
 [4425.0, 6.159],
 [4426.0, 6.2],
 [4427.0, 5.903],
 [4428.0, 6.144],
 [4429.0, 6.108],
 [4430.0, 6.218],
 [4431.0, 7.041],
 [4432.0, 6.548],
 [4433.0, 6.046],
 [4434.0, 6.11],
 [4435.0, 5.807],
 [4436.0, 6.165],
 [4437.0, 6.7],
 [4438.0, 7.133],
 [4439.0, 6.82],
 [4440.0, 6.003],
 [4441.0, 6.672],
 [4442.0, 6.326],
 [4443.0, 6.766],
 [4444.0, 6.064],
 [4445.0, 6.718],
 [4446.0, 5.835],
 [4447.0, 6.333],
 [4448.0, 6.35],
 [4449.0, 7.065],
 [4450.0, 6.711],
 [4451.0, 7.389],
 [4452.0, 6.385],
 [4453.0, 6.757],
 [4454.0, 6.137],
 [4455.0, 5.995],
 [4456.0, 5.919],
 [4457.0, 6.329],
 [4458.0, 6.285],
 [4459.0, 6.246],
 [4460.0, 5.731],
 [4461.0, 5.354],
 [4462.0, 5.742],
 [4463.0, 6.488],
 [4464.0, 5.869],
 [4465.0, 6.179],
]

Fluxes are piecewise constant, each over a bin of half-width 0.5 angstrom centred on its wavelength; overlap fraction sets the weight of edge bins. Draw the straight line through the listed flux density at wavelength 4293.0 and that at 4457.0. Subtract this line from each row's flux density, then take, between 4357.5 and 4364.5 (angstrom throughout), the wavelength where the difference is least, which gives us 4364.0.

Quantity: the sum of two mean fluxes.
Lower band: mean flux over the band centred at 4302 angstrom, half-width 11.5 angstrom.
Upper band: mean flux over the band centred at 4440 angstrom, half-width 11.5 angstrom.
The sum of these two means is 11.1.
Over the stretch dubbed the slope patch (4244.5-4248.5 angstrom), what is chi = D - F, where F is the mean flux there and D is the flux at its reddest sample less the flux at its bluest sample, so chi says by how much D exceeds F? -5.6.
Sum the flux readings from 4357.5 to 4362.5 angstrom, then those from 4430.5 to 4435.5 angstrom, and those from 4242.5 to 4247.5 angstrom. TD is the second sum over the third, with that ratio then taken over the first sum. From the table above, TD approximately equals 0.037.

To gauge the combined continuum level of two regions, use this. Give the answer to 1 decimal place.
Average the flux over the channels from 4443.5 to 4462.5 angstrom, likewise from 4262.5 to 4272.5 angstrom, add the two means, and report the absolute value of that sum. 11.6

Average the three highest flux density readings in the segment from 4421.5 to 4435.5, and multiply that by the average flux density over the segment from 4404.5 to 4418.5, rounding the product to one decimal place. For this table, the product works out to 41.1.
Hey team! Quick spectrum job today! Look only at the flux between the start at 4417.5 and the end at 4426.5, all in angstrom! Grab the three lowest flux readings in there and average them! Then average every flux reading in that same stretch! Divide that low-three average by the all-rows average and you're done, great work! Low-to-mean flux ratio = 0.95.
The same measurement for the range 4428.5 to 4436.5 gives 0.96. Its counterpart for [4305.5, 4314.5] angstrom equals 0.91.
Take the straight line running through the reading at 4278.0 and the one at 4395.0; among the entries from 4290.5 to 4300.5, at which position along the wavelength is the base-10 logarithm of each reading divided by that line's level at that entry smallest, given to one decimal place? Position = 4298.0 angstrom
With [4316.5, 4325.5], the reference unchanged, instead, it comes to 4325.0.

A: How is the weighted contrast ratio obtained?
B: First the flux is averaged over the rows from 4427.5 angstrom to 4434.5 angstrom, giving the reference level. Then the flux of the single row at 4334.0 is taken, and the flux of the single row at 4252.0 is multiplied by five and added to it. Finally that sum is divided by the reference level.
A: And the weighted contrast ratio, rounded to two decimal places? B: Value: 5.40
